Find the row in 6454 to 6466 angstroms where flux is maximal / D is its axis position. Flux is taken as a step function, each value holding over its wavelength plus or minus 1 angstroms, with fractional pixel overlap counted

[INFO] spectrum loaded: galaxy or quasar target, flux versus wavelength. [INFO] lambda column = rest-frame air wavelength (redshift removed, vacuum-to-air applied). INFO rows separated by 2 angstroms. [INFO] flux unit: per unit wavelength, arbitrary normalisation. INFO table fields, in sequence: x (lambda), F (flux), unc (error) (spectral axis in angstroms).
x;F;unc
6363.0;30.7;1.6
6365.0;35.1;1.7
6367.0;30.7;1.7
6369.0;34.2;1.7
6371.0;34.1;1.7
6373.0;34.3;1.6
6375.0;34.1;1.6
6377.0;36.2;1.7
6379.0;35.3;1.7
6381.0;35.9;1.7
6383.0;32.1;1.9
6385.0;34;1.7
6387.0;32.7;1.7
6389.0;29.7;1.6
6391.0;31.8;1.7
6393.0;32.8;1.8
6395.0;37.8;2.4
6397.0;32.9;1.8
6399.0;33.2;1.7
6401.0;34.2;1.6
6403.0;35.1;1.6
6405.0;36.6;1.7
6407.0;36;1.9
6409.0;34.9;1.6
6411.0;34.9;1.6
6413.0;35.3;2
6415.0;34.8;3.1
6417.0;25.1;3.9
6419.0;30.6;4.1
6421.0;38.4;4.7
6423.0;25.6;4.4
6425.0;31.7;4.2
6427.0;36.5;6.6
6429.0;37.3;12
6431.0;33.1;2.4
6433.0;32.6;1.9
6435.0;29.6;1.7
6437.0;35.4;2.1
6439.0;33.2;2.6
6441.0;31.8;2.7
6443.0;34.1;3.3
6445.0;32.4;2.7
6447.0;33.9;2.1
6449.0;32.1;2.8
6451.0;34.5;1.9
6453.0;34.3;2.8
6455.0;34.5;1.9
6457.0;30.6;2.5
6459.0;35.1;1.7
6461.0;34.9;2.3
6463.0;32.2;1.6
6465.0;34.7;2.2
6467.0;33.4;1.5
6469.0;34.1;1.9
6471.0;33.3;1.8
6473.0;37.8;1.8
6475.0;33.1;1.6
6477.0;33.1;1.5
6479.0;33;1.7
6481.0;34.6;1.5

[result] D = 6459.0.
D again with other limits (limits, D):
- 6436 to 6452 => 6437.0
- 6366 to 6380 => 6377.0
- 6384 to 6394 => 6385.0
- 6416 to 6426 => 6421.0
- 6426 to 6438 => 6429.0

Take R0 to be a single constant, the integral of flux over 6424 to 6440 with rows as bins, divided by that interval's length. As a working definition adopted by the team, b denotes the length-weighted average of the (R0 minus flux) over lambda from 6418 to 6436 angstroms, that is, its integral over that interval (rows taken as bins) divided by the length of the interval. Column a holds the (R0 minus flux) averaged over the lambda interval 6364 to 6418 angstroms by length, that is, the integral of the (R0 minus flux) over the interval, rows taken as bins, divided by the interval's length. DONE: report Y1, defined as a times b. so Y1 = -0.14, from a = -0.17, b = 0.9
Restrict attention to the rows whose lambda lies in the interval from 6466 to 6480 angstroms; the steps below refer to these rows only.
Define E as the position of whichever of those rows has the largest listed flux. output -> 6473.0 angstroms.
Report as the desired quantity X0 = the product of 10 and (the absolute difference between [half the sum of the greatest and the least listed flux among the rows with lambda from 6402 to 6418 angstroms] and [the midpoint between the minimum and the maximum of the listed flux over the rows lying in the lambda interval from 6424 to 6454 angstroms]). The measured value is 26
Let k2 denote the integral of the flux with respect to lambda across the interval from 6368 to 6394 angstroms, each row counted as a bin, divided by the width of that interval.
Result 33.6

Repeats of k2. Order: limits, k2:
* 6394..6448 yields 33.6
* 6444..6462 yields 33.6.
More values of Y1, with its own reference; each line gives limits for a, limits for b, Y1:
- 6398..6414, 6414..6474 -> -0.57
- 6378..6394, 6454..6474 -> -0.25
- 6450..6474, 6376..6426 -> -0.08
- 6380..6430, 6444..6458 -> 0.04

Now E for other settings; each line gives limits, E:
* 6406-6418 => 6407.0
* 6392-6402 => 6395.0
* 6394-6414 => 6395.0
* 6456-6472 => 6459.0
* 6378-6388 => 6381.0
